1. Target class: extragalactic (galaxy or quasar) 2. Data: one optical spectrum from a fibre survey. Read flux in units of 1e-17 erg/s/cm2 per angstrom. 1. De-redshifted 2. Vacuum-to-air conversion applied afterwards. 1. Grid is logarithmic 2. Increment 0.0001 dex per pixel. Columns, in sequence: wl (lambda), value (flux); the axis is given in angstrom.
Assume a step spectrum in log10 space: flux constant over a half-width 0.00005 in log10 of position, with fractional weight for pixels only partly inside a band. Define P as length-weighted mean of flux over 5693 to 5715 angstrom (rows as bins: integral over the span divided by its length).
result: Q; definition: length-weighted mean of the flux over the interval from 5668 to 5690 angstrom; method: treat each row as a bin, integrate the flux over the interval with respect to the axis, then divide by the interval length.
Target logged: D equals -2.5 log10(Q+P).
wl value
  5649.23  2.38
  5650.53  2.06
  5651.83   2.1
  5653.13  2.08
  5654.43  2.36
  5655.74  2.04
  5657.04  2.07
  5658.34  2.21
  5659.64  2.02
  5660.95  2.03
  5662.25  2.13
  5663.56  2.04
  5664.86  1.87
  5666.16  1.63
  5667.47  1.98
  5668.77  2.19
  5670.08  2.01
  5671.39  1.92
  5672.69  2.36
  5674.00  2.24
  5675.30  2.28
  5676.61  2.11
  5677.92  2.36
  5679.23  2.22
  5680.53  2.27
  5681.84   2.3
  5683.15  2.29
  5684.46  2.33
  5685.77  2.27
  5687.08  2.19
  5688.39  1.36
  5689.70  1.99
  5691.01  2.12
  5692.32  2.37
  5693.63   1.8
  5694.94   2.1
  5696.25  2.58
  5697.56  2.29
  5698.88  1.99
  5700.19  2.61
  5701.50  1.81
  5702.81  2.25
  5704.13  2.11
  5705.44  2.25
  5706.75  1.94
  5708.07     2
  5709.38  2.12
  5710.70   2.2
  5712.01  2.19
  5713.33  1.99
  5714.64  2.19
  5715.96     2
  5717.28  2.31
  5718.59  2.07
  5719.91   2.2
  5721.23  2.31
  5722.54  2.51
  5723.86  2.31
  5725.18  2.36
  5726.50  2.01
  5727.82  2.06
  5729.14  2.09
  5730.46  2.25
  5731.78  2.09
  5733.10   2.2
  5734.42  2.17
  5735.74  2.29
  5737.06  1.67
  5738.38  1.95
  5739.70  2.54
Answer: -1.58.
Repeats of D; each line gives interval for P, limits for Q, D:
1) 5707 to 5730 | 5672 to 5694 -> -1.59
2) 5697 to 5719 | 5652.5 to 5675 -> -1.56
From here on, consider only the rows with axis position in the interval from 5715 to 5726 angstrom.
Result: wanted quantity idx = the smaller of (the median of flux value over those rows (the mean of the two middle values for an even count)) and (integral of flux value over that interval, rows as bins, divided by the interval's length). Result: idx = 2.25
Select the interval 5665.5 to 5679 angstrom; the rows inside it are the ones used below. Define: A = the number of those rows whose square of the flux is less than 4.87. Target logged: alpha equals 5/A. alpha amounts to 0.8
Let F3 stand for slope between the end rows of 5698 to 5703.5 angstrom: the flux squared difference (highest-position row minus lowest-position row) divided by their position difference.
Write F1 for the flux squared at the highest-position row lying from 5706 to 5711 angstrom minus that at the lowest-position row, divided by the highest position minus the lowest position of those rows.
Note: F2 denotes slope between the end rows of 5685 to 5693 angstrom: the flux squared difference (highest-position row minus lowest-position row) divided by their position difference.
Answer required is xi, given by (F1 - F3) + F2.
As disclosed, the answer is 0.1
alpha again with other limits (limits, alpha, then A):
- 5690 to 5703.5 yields 1.0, 5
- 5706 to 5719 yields 0.6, 9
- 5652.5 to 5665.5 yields 0.6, 8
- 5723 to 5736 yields 0.8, 6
